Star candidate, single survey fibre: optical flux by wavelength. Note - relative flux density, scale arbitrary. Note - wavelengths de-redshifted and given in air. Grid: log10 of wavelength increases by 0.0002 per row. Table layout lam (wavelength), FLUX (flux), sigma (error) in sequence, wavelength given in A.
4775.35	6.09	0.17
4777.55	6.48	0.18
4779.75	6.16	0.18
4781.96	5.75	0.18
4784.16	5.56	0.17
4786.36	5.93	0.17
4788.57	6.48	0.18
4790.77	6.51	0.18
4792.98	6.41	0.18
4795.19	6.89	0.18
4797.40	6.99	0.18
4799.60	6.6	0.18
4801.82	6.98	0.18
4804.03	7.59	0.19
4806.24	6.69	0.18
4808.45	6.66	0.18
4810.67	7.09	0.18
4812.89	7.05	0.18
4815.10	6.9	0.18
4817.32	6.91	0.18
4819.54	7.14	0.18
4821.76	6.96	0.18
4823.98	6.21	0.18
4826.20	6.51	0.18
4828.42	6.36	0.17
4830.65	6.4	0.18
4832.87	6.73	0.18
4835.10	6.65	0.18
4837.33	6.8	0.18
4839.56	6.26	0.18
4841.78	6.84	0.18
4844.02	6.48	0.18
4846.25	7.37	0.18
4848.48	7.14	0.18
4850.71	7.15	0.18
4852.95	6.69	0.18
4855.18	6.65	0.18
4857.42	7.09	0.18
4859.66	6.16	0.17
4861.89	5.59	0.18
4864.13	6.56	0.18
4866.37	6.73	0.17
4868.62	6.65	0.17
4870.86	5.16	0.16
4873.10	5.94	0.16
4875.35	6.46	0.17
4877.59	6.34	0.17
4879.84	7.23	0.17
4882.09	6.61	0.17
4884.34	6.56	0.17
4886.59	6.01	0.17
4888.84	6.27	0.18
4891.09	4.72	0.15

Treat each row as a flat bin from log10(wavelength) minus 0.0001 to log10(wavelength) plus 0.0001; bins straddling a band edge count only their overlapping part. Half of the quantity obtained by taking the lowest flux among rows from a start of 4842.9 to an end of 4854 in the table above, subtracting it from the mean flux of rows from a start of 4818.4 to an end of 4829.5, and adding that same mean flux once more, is 3.40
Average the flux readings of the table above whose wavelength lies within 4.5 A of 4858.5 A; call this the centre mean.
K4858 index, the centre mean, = 6.4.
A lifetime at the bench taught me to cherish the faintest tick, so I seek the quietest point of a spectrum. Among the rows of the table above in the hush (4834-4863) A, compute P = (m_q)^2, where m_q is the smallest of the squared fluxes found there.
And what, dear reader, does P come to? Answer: 976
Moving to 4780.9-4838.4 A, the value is 956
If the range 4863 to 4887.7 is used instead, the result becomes 709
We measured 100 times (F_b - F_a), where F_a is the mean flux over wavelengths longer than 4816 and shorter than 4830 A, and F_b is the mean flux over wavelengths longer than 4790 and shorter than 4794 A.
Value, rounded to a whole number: -22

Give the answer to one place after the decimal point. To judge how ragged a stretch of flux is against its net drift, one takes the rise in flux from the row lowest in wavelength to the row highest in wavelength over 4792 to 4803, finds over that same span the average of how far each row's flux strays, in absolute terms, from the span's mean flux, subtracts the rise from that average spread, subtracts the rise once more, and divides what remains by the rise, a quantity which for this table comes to -1.6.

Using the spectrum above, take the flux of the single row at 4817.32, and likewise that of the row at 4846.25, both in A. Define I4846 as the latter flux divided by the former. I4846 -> 1.07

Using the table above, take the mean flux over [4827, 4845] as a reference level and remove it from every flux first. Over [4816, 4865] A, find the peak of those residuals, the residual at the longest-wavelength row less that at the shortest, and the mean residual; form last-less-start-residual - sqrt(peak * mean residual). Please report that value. -0.64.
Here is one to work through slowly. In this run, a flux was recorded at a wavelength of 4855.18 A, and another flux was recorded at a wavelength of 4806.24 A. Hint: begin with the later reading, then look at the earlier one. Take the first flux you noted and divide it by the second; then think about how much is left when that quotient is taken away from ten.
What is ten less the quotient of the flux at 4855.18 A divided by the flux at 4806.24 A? 9.01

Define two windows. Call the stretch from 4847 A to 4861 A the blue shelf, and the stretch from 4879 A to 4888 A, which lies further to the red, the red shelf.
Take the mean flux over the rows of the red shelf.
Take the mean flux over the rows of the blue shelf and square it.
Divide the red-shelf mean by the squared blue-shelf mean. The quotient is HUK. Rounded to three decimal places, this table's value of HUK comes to 0.142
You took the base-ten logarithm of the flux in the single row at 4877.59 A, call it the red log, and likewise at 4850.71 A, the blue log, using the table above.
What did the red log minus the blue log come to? -0.05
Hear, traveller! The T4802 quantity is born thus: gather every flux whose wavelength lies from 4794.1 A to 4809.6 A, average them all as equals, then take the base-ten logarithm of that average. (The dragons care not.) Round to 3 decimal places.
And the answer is 0.840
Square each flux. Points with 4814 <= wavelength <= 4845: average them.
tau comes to 44.3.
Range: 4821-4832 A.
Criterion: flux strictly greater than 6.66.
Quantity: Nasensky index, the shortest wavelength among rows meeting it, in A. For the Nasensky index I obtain 4821.76 A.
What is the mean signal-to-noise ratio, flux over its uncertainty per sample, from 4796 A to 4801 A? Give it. 37.8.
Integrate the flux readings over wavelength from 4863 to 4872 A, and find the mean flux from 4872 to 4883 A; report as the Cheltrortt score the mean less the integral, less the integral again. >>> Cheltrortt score -106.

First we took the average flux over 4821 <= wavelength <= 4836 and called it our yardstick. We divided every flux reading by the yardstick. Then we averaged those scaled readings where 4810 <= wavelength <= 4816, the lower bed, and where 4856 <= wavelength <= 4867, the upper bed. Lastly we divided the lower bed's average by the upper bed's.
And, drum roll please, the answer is 1.09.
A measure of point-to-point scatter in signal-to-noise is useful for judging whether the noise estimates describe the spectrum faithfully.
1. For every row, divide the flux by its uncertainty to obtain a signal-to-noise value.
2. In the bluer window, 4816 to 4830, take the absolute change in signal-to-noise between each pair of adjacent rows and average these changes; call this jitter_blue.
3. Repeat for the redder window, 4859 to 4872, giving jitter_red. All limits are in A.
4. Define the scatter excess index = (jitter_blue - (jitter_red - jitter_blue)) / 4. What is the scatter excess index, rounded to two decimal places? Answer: -0.12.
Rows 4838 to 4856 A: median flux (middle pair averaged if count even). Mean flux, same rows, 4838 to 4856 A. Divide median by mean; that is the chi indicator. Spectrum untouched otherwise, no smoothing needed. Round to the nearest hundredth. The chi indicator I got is 0.99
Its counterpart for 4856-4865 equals 1.00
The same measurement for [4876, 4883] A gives 0.98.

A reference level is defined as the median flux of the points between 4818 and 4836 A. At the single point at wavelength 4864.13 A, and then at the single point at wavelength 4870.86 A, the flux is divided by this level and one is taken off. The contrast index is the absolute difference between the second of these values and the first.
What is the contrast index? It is 0.21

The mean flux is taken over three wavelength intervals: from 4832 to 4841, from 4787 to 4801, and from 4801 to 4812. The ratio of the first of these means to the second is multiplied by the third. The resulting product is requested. 7.0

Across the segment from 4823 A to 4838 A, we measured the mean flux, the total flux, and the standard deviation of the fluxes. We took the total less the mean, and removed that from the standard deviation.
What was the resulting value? -39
